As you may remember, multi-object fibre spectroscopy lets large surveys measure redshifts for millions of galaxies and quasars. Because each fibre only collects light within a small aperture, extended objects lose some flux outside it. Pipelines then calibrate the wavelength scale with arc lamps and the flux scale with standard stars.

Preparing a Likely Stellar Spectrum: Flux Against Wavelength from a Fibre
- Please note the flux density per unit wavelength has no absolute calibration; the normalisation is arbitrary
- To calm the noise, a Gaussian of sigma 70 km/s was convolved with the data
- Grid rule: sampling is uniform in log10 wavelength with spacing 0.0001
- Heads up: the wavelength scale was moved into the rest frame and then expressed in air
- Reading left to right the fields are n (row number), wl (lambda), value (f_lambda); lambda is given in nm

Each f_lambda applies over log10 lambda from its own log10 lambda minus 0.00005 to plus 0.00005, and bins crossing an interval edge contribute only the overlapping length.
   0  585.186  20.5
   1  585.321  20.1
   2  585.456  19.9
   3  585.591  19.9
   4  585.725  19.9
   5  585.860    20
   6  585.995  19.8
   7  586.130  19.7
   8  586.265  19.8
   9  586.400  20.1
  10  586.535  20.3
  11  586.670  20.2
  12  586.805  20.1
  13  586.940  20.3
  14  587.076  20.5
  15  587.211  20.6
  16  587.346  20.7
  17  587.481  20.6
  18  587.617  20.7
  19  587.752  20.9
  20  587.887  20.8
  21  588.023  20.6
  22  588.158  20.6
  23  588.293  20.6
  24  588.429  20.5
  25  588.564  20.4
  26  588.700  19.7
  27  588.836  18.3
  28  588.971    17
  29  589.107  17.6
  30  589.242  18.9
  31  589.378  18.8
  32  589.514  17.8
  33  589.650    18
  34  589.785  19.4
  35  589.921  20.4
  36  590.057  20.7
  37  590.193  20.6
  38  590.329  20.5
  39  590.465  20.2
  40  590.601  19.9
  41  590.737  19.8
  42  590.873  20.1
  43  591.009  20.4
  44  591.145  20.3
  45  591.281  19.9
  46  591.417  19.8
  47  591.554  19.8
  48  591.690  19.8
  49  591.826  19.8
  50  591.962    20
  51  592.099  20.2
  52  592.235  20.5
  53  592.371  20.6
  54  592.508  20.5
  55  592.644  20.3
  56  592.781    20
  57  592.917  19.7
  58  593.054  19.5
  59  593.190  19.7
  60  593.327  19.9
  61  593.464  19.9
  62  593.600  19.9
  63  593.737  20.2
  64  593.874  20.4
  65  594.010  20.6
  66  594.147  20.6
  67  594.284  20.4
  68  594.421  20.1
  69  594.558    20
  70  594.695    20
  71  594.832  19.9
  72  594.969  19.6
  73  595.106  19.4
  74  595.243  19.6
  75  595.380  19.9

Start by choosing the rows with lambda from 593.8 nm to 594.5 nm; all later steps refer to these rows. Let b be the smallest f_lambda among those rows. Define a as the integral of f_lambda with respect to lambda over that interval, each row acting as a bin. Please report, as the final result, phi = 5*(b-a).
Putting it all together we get 29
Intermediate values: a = 14.3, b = 20.1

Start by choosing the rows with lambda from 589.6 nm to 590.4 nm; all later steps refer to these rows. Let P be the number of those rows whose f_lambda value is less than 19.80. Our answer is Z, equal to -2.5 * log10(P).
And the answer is -0.8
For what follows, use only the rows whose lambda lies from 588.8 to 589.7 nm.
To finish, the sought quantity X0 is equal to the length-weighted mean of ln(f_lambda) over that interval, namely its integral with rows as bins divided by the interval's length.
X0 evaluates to 2.893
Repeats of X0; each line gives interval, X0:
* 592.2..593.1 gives 3.003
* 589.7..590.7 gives 3.005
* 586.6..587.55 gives 3.015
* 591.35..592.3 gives 2.994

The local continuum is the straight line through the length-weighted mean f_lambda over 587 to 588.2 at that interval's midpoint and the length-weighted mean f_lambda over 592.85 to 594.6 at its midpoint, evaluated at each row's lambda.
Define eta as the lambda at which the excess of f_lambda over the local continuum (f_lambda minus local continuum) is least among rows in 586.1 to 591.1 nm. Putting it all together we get 588.971 nm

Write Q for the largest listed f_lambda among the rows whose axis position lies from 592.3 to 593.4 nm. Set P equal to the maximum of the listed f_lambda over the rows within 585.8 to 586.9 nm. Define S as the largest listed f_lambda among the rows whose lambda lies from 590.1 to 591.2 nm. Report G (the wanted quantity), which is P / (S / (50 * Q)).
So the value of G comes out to 1015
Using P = 20.3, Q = 20.6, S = 20.6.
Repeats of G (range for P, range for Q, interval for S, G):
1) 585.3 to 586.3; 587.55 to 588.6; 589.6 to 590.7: 1015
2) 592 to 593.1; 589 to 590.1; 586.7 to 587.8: 1020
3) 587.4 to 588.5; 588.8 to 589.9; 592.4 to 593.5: 989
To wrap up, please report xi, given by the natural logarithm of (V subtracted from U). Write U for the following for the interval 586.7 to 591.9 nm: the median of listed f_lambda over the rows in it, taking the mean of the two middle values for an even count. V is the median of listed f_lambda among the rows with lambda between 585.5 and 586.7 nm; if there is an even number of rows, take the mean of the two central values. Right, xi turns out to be -1.0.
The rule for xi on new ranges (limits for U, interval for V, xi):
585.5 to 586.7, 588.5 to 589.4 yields 0.1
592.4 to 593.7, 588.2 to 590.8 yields -2.3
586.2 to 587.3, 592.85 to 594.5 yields -1.4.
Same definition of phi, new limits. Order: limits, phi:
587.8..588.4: 41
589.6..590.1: 41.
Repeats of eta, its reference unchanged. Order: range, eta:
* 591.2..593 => 591.417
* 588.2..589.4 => 588.971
